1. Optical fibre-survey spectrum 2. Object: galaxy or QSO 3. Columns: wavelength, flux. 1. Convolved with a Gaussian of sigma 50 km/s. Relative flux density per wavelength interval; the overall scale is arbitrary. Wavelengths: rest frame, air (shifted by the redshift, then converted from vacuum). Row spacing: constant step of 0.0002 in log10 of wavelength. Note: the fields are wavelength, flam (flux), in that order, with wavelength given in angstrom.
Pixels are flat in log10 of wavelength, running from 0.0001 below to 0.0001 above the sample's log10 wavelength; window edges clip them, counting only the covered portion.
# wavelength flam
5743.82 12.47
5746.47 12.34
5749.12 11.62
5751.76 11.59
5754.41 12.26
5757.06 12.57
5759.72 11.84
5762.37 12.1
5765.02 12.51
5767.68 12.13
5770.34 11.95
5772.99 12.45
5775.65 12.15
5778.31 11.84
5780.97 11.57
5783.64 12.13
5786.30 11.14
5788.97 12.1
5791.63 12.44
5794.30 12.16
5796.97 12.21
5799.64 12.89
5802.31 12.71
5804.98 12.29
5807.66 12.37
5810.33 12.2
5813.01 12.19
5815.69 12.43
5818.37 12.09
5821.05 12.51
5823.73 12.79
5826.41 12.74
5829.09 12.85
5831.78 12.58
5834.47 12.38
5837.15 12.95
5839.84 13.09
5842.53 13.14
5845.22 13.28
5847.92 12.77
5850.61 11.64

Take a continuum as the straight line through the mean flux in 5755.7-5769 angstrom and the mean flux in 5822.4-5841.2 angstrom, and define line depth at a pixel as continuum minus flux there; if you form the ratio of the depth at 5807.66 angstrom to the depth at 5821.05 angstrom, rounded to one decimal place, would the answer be 1.2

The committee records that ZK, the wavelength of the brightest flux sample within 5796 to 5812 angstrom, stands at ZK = 5799.64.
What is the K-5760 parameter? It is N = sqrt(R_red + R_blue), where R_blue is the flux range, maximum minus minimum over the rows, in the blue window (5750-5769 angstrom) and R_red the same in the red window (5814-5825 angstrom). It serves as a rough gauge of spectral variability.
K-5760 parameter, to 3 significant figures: 1.30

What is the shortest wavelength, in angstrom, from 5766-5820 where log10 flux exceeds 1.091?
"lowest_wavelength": 5772.99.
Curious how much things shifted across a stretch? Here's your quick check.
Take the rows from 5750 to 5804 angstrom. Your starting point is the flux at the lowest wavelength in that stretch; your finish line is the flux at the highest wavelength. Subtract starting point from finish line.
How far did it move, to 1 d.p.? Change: 1.1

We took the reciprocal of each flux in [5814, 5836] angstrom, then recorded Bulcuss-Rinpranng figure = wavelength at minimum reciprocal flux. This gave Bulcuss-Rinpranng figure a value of 5829.09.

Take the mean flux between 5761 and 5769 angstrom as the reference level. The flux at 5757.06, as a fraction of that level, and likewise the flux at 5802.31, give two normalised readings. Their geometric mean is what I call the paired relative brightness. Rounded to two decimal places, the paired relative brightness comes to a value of 1.03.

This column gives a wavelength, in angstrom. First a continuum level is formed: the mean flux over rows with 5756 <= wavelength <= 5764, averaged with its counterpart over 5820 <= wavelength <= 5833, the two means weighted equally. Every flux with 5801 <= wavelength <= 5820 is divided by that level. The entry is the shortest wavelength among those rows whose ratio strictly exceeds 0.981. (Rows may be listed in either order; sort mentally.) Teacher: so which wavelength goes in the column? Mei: 5802.31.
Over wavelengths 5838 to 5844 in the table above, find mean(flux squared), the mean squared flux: 172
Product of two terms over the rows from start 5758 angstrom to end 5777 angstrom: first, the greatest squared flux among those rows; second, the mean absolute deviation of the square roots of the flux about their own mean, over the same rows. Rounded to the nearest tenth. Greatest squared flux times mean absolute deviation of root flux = 4.1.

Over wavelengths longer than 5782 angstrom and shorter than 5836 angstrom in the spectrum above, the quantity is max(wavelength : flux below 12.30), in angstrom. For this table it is 5818.37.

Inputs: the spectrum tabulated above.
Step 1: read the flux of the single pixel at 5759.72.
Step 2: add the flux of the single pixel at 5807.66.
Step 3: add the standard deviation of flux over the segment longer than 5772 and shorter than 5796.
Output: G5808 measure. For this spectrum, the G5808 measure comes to 24.6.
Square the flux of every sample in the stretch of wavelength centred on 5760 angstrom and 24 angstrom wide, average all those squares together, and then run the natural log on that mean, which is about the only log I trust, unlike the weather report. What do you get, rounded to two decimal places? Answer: 4.98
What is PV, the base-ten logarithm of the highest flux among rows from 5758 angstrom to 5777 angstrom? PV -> 1.10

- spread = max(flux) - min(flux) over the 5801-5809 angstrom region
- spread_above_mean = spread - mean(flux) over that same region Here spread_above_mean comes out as -12.04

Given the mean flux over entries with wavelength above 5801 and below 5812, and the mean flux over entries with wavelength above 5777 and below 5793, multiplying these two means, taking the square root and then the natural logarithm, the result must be 2.50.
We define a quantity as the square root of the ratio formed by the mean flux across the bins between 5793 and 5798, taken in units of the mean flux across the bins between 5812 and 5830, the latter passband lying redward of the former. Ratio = 0.987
